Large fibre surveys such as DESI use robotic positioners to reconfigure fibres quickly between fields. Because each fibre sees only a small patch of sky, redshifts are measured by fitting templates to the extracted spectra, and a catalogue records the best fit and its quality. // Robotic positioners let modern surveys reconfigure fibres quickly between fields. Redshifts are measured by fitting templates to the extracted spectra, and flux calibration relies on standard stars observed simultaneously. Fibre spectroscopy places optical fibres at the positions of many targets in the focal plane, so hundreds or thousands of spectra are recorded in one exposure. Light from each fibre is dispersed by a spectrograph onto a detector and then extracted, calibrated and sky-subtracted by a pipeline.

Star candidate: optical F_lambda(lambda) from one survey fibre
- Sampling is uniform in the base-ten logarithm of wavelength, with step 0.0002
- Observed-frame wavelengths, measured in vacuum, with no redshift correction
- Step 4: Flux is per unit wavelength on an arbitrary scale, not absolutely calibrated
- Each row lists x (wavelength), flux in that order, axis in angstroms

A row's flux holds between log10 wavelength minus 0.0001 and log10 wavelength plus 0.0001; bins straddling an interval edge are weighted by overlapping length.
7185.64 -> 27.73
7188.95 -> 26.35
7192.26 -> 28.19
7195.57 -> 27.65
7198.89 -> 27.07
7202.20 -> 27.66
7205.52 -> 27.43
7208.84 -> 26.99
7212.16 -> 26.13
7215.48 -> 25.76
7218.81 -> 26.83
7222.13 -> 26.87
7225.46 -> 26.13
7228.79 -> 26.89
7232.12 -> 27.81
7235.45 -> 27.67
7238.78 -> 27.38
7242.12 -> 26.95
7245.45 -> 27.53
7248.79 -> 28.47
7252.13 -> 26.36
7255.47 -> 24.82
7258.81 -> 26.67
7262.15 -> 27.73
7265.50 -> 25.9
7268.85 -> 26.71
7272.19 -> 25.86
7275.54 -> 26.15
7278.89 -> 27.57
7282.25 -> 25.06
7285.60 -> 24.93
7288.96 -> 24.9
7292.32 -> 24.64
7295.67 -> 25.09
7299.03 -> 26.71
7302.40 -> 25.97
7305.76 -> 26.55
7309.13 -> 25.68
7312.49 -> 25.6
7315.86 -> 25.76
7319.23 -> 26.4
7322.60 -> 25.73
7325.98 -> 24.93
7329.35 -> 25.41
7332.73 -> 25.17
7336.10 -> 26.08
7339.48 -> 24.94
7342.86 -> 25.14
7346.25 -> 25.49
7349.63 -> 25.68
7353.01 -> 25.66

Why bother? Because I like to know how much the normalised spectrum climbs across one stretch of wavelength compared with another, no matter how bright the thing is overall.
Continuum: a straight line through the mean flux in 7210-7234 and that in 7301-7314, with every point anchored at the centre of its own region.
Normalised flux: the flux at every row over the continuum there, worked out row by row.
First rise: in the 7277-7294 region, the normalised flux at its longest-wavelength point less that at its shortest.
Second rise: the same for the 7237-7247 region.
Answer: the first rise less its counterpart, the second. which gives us -0.12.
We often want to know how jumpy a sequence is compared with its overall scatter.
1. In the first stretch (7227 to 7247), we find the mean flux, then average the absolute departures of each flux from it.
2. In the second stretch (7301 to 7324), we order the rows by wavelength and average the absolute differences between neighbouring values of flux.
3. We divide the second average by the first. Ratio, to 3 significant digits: 1.66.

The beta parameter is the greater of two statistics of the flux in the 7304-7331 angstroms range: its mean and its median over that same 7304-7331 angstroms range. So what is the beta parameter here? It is 25.8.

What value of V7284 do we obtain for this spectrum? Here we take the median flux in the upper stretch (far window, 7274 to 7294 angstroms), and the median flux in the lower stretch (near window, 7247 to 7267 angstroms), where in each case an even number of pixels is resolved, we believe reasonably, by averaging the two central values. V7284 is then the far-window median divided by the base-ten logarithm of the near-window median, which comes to 17.6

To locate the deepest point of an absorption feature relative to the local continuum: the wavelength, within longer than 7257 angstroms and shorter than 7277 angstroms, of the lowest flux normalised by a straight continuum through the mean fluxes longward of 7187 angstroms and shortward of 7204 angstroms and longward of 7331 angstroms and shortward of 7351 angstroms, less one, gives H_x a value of 7265.50 angstroms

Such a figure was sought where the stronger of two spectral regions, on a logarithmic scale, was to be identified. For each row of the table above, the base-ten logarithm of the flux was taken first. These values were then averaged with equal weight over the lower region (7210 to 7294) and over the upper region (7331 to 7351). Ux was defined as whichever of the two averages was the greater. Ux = 1.42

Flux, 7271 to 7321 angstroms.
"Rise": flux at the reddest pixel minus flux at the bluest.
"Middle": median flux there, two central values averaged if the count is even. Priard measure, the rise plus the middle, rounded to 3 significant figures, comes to 26.3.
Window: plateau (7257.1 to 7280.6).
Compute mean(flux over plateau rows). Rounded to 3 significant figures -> 26.7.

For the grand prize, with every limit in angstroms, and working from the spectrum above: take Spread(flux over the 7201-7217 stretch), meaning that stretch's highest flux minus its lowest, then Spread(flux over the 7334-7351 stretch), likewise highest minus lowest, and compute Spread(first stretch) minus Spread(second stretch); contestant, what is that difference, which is 0.8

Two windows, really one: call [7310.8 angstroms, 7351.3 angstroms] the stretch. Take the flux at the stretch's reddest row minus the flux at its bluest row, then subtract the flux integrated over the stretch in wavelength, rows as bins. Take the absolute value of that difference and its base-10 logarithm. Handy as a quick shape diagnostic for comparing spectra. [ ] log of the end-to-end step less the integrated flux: 3.01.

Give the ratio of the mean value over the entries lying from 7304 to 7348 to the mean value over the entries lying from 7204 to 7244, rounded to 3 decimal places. 0.952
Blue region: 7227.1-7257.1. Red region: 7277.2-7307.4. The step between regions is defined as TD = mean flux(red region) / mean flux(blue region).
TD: 0.95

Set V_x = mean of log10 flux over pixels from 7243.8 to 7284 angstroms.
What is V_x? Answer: 1.42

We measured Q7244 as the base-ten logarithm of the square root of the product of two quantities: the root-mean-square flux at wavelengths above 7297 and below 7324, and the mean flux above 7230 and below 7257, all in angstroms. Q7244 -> 1.42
